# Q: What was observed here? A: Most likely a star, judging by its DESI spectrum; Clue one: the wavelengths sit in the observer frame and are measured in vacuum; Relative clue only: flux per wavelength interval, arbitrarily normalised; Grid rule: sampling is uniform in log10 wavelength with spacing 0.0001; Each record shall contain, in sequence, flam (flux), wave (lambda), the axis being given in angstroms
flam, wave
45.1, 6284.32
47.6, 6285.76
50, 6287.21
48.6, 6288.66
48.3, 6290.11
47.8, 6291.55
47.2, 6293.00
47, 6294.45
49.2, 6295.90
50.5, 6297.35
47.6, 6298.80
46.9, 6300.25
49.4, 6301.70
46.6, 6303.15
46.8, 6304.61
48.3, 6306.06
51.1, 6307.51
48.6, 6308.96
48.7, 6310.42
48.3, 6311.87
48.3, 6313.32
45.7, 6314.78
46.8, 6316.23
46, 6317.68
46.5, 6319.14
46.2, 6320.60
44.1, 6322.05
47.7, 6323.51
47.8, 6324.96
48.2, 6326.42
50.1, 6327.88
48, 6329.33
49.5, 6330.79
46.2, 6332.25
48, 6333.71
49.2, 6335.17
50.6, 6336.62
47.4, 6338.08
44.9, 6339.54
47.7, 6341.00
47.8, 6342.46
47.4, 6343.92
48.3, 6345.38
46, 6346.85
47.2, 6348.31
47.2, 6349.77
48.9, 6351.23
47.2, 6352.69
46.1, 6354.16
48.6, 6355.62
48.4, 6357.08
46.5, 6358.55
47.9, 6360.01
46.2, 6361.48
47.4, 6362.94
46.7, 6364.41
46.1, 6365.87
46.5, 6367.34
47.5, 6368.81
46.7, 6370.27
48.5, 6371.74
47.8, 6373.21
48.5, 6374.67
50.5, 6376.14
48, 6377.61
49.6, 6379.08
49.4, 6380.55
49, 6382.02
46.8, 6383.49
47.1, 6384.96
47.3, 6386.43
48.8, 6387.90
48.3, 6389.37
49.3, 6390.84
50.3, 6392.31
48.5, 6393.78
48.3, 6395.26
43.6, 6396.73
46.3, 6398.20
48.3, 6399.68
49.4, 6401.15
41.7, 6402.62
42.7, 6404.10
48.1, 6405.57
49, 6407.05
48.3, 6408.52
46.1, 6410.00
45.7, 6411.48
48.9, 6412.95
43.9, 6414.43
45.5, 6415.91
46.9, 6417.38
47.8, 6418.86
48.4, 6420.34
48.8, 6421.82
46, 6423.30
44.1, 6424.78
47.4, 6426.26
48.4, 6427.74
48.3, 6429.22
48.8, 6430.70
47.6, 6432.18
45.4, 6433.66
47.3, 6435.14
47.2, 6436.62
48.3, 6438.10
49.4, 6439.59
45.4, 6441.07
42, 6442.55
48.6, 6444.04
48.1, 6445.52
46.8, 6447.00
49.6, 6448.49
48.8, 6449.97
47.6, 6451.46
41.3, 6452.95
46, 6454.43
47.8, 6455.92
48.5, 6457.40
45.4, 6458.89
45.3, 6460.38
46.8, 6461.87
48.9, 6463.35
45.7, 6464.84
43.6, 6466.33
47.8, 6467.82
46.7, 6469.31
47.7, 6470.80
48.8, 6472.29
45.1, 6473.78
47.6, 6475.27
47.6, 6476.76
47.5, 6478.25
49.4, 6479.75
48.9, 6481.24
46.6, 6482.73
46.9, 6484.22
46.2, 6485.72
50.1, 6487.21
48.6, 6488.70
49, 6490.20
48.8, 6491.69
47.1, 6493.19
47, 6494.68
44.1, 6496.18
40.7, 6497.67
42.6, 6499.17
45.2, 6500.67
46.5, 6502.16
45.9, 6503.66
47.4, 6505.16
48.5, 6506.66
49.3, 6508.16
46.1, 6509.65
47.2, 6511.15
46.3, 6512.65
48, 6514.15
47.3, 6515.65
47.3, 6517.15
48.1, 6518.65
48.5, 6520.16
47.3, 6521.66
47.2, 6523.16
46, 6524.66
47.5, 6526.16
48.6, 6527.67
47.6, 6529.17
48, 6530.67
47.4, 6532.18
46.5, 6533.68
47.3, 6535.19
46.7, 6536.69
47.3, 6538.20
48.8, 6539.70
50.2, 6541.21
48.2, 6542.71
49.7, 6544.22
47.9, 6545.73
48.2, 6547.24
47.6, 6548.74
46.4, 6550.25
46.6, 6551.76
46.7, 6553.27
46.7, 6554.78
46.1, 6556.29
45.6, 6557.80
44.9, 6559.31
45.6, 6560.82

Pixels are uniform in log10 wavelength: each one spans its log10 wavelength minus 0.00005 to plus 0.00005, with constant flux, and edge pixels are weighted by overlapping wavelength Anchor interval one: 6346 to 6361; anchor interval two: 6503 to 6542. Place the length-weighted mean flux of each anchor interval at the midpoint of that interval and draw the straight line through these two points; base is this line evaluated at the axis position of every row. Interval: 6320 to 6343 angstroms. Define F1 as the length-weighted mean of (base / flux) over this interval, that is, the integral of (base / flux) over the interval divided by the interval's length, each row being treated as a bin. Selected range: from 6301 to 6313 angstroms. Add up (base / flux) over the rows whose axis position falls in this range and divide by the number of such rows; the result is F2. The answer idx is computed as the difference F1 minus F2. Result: 0.017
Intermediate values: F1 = 0.99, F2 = 0.98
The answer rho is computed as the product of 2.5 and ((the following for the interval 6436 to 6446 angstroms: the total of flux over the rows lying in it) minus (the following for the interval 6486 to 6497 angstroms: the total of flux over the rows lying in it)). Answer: -14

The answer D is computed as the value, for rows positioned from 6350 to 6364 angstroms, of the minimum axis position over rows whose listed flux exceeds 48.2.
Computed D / 6351.23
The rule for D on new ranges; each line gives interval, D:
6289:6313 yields 6290.11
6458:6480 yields 6463.35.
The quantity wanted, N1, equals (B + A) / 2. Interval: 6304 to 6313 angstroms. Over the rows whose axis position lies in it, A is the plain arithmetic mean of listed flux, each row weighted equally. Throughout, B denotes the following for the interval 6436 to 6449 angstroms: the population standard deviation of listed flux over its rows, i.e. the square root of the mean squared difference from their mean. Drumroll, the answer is 25.4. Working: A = 48.6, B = 2.24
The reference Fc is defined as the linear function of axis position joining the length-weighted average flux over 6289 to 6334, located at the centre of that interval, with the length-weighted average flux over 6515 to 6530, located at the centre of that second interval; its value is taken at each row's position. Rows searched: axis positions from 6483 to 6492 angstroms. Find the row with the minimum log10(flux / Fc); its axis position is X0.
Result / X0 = 6485.72 angstroms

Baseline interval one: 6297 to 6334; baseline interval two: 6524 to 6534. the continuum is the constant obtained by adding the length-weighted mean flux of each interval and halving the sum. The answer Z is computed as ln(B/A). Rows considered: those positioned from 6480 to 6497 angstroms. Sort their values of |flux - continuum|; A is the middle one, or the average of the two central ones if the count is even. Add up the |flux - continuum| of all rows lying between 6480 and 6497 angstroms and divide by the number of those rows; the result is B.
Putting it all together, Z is 0.11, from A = 1.2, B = 1.37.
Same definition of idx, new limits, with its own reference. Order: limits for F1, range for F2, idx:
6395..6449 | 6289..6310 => 0.032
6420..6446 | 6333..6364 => 0.012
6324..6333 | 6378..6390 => -0.001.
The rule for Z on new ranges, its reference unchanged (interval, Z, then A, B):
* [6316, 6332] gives 0.18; 1.1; 1.28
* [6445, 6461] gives 0.29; 1.2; 1.64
